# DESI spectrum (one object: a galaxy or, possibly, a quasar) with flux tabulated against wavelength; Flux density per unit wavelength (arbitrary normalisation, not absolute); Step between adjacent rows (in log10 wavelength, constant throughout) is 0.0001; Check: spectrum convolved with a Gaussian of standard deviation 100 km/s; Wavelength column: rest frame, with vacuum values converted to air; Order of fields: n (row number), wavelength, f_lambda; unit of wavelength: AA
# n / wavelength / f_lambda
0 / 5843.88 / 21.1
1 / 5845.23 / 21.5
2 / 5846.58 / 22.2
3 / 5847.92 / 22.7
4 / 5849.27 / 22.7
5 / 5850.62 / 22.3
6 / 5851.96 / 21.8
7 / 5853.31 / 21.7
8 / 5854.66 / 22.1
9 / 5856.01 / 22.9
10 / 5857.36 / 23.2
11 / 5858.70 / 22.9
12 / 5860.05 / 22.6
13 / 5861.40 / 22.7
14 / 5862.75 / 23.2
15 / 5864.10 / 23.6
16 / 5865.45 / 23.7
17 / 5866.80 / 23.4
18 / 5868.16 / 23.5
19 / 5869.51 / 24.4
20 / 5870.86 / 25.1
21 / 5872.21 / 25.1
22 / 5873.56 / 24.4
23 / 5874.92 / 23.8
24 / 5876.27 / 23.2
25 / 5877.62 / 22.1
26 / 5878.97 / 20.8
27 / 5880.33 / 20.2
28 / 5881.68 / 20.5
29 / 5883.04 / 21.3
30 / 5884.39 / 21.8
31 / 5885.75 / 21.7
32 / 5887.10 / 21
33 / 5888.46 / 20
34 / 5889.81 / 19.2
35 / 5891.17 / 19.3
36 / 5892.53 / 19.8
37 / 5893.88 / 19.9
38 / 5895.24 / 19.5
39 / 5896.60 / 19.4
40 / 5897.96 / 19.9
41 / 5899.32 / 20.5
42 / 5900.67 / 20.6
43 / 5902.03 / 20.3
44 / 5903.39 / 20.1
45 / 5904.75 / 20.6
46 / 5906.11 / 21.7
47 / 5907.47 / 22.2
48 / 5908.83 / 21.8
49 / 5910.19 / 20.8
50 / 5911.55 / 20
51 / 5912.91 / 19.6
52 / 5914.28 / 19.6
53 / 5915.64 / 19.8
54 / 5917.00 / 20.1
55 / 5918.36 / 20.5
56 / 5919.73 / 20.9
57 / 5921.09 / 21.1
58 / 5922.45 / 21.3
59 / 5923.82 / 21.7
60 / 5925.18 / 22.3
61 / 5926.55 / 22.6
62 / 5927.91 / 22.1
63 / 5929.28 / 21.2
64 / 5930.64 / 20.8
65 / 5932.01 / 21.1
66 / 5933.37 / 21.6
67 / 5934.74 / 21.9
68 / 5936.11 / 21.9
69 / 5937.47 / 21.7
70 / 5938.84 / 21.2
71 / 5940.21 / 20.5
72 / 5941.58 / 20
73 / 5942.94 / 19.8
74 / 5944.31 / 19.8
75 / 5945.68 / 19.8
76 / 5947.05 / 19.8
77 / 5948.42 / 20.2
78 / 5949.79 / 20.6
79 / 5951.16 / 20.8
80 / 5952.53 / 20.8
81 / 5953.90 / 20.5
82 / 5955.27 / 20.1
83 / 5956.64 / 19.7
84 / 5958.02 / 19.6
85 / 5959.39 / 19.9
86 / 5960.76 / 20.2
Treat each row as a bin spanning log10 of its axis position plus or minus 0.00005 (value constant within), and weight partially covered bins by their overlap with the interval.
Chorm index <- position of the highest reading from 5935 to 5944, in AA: 5936.11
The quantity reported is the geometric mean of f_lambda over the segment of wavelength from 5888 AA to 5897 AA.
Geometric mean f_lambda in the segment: 19.6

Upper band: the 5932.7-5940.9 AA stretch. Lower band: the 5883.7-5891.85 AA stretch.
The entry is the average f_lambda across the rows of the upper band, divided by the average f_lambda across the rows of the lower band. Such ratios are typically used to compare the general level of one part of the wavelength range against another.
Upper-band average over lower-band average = 1.05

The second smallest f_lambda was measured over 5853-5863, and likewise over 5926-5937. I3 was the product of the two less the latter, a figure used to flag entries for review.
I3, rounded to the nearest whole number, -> 445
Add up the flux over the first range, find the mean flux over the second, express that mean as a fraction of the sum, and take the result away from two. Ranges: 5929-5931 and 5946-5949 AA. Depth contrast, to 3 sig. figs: 1.52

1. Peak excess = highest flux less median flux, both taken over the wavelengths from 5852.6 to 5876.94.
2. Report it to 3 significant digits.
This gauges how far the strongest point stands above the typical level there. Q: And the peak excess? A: 1.80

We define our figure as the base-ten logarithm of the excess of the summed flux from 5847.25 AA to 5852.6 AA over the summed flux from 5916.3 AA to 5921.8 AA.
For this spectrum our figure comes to 0.84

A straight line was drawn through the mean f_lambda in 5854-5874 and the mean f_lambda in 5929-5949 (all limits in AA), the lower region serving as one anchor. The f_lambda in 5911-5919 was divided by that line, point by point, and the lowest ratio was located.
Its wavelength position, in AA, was 5912.91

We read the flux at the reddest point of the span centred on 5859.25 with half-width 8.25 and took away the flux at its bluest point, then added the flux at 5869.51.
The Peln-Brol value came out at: 26.0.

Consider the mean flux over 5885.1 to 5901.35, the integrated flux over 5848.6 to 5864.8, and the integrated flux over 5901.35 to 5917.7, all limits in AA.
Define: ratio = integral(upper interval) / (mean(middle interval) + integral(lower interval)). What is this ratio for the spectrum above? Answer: 0.868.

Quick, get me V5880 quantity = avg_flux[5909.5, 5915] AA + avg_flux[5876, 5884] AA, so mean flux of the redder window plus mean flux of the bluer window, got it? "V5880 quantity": 41.3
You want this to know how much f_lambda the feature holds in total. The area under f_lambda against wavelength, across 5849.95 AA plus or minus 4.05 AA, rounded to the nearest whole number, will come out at 180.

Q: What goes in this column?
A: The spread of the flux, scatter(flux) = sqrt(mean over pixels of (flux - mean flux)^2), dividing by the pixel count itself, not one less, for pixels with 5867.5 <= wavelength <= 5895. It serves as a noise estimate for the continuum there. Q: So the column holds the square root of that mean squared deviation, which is 1.9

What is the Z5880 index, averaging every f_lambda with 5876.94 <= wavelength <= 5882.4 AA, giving 20.9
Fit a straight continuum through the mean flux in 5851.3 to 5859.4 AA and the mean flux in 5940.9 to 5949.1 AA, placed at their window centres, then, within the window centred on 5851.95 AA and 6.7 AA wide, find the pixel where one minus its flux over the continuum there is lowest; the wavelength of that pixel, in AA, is 5849.27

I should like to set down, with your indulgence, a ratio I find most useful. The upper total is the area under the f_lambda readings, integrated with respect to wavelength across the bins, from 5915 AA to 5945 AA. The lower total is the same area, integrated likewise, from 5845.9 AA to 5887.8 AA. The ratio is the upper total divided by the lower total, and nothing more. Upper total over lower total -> 0.7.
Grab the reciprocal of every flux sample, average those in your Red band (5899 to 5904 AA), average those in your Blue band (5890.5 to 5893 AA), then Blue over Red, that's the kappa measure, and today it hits 1.04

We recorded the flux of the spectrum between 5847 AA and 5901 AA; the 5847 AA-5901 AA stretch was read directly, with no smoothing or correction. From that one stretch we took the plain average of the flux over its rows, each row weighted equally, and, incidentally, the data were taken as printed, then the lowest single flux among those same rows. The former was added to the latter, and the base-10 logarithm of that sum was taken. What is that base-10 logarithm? 1.61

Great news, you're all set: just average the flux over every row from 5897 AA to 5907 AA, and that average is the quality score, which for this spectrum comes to 20.5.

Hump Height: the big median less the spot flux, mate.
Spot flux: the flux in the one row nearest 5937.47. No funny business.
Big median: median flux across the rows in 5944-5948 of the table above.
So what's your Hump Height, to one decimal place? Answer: -1.9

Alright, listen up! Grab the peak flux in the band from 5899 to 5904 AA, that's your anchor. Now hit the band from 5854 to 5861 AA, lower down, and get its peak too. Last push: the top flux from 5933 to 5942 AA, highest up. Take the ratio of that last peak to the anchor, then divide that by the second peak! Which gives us 0.046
